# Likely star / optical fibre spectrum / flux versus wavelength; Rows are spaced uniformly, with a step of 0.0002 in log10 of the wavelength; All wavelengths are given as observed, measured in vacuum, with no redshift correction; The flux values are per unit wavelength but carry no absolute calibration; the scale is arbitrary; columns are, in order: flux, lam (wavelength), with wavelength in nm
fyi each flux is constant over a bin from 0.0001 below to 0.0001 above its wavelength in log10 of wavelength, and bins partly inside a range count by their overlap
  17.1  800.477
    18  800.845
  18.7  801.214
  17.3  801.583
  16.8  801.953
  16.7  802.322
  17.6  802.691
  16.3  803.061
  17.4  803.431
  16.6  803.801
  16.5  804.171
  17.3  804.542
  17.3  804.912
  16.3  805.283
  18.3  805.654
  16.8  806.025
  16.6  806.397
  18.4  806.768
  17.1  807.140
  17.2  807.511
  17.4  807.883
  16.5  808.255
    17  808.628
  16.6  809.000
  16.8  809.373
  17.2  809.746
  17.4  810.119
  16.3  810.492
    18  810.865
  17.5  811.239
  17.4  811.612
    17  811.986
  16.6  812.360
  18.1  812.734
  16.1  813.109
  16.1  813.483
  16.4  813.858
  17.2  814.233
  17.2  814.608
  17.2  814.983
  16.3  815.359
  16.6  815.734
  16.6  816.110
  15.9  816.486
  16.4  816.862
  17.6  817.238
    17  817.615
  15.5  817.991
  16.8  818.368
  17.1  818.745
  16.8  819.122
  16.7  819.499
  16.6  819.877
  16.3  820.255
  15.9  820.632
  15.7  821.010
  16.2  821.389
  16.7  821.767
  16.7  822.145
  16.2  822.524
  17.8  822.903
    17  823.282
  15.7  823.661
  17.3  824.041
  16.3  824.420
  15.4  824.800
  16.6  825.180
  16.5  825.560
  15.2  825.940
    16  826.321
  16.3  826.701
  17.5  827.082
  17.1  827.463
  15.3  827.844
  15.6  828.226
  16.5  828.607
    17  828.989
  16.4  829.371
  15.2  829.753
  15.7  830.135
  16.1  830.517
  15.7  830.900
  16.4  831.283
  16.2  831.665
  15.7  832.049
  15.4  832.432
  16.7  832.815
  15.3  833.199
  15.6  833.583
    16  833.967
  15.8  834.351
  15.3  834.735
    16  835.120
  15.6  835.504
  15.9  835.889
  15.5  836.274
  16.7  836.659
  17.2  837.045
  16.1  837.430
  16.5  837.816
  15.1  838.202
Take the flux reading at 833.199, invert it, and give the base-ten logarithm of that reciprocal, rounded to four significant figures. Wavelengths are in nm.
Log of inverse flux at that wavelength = -1.185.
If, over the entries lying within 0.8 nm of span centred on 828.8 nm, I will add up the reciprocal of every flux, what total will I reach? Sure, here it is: 0.119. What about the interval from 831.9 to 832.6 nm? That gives 0.129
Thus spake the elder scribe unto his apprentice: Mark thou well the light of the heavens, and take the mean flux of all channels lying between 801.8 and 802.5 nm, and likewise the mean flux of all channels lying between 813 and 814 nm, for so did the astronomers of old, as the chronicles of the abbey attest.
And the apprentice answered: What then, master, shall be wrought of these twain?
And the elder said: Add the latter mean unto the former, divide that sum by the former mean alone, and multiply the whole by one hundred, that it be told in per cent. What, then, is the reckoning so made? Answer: 196.7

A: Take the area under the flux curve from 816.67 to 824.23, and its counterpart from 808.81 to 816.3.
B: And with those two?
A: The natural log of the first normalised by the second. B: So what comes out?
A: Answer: -0.010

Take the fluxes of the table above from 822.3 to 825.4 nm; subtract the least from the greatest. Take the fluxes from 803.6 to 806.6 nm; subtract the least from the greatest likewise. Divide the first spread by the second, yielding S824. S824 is 1.2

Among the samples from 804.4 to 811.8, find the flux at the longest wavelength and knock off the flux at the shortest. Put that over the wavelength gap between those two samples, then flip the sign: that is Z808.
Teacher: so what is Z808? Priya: -0.014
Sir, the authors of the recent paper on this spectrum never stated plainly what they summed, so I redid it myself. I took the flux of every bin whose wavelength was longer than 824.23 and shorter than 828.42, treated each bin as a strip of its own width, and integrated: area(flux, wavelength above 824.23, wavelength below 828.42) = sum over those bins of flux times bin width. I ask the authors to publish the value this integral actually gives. 67.7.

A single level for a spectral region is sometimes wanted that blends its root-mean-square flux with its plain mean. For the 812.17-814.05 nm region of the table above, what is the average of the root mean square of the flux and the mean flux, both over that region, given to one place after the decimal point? 16.7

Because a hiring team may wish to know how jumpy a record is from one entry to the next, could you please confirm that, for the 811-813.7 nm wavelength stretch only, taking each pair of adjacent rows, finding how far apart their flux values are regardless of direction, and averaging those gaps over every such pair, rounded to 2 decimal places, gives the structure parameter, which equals 0.73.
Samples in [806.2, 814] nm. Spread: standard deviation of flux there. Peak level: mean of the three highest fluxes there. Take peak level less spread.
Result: 17.5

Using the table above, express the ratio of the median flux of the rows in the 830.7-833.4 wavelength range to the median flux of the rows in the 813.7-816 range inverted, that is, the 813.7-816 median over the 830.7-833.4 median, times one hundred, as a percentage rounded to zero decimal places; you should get 108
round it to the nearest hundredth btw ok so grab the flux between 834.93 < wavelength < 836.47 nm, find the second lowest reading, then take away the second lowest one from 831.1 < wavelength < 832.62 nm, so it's -0.10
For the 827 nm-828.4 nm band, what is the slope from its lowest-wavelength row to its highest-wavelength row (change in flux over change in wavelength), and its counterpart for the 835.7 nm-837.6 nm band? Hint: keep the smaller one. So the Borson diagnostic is -1.7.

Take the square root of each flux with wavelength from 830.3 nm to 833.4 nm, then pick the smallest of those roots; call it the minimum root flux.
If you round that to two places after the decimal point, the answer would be 3.91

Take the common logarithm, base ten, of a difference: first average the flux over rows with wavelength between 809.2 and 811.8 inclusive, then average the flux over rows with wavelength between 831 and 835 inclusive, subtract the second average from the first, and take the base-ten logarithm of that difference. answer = 0.14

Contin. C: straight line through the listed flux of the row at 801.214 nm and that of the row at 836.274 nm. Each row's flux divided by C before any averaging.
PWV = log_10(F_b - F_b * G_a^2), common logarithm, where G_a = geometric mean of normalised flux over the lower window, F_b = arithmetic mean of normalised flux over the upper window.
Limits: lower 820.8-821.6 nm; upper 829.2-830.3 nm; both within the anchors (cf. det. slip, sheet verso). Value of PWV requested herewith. -0.98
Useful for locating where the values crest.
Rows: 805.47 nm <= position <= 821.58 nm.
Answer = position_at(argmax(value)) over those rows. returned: 806.768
